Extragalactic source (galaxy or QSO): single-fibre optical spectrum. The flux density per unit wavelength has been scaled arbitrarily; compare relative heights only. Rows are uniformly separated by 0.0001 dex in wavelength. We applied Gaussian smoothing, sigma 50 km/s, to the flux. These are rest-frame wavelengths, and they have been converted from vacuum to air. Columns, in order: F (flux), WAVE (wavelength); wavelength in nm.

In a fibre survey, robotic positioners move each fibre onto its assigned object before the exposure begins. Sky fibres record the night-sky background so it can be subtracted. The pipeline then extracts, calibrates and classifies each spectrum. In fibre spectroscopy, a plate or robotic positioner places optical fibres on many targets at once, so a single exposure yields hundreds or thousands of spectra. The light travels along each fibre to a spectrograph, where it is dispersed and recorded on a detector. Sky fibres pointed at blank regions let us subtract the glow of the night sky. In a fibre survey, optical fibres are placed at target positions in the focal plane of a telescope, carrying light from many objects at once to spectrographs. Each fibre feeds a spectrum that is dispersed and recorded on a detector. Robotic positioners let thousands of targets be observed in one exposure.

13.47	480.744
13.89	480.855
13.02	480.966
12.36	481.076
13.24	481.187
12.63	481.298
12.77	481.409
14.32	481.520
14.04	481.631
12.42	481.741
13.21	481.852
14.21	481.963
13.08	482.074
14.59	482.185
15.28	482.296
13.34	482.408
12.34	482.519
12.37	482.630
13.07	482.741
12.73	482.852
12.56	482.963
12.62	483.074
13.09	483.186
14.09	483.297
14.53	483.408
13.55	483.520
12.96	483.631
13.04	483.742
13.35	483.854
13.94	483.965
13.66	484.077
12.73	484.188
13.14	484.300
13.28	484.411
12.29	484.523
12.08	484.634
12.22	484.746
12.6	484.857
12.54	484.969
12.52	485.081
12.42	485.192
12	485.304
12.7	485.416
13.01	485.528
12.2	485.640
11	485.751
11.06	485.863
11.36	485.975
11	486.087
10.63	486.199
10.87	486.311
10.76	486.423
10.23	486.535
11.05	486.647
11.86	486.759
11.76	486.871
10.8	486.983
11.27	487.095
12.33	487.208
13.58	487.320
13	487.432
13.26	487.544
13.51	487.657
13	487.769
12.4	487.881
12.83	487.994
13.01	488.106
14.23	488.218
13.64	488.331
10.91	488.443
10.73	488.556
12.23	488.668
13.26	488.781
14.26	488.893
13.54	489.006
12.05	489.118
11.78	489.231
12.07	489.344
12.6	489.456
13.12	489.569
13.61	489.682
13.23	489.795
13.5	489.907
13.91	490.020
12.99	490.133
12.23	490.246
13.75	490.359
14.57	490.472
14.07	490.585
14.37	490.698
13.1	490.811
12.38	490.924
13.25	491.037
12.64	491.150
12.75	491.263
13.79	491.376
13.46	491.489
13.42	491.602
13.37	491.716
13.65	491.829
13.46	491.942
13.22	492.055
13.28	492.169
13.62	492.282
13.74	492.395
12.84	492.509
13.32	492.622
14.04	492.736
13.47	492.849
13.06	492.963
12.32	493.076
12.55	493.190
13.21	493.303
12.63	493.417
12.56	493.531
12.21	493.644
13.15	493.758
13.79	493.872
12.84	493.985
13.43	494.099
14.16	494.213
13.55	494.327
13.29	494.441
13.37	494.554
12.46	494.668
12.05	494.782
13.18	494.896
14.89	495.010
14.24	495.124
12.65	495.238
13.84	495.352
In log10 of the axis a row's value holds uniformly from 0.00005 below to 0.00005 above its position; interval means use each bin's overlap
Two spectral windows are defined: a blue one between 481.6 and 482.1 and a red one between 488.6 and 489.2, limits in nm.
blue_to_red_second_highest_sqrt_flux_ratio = 1.02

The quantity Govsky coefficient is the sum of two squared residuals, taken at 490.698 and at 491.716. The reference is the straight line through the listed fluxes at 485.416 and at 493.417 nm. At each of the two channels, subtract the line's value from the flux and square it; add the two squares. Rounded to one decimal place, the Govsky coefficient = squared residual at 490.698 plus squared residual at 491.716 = 3.5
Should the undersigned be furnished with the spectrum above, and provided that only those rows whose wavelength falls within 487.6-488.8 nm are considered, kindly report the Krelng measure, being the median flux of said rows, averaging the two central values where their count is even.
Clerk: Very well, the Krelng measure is 13.0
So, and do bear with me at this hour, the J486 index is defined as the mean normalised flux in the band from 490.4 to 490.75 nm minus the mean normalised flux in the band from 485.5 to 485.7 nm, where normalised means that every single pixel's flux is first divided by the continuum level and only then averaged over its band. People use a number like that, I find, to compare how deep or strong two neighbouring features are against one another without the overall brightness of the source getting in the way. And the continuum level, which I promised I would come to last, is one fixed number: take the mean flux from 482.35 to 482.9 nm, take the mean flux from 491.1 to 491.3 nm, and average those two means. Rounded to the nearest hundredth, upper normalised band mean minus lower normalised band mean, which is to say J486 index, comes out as 0.14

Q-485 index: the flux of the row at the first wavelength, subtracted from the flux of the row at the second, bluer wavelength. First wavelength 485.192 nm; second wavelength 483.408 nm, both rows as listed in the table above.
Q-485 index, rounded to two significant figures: 2.1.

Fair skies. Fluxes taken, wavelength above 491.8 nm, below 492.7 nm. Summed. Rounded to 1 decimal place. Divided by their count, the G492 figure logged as 13.4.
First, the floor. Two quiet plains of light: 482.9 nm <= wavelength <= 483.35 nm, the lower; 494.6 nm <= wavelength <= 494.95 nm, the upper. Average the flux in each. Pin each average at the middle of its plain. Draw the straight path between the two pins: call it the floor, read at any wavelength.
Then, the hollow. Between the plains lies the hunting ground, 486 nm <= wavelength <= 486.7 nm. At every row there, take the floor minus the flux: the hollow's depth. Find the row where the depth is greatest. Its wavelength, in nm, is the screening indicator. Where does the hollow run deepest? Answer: 486.535 nm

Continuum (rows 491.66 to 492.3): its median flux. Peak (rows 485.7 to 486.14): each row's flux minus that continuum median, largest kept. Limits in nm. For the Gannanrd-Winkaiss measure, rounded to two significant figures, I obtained -2.1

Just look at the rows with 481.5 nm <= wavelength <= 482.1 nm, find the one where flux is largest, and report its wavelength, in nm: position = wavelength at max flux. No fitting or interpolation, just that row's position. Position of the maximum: 481.520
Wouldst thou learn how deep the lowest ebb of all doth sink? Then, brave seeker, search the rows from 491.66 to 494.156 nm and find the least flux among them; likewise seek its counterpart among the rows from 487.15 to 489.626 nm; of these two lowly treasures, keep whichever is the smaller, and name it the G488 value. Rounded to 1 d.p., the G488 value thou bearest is 10.7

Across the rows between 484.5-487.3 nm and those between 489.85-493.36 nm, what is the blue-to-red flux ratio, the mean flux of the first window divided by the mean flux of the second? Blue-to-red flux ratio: 0.88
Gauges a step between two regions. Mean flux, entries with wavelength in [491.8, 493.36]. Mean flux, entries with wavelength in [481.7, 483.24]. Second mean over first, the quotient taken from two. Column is 1.00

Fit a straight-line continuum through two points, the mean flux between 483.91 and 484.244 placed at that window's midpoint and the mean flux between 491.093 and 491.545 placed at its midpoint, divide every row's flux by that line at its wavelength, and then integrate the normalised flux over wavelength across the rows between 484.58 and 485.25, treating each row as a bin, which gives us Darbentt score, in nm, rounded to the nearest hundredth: 0.62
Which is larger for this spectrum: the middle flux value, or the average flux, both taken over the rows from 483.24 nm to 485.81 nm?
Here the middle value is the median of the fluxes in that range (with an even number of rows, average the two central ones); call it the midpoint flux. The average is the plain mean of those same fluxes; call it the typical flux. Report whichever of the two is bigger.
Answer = 12.9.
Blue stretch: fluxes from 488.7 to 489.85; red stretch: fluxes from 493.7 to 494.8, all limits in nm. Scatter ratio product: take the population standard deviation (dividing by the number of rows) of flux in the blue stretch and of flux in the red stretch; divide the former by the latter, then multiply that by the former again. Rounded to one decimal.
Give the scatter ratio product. 1.0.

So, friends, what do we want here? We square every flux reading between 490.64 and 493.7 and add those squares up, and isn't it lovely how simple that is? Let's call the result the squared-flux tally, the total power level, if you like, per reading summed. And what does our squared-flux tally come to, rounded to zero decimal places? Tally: 4694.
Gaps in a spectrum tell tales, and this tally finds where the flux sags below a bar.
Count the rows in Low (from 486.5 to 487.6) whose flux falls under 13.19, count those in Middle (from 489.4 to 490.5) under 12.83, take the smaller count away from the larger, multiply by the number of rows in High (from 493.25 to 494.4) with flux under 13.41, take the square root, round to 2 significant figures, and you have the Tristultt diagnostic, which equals 6.0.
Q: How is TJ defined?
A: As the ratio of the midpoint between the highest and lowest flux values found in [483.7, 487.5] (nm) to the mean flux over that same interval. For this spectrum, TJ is 0.997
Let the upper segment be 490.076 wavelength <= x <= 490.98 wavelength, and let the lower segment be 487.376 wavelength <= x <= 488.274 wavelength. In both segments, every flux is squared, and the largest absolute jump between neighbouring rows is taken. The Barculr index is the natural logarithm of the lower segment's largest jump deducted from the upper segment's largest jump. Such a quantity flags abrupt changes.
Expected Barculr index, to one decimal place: 1.8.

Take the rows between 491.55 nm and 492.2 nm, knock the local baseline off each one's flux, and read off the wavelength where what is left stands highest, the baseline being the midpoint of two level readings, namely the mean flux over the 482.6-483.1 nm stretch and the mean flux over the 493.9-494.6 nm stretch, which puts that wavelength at 491.829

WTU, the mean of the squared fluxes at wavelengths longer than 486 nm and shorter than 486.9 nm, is 122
